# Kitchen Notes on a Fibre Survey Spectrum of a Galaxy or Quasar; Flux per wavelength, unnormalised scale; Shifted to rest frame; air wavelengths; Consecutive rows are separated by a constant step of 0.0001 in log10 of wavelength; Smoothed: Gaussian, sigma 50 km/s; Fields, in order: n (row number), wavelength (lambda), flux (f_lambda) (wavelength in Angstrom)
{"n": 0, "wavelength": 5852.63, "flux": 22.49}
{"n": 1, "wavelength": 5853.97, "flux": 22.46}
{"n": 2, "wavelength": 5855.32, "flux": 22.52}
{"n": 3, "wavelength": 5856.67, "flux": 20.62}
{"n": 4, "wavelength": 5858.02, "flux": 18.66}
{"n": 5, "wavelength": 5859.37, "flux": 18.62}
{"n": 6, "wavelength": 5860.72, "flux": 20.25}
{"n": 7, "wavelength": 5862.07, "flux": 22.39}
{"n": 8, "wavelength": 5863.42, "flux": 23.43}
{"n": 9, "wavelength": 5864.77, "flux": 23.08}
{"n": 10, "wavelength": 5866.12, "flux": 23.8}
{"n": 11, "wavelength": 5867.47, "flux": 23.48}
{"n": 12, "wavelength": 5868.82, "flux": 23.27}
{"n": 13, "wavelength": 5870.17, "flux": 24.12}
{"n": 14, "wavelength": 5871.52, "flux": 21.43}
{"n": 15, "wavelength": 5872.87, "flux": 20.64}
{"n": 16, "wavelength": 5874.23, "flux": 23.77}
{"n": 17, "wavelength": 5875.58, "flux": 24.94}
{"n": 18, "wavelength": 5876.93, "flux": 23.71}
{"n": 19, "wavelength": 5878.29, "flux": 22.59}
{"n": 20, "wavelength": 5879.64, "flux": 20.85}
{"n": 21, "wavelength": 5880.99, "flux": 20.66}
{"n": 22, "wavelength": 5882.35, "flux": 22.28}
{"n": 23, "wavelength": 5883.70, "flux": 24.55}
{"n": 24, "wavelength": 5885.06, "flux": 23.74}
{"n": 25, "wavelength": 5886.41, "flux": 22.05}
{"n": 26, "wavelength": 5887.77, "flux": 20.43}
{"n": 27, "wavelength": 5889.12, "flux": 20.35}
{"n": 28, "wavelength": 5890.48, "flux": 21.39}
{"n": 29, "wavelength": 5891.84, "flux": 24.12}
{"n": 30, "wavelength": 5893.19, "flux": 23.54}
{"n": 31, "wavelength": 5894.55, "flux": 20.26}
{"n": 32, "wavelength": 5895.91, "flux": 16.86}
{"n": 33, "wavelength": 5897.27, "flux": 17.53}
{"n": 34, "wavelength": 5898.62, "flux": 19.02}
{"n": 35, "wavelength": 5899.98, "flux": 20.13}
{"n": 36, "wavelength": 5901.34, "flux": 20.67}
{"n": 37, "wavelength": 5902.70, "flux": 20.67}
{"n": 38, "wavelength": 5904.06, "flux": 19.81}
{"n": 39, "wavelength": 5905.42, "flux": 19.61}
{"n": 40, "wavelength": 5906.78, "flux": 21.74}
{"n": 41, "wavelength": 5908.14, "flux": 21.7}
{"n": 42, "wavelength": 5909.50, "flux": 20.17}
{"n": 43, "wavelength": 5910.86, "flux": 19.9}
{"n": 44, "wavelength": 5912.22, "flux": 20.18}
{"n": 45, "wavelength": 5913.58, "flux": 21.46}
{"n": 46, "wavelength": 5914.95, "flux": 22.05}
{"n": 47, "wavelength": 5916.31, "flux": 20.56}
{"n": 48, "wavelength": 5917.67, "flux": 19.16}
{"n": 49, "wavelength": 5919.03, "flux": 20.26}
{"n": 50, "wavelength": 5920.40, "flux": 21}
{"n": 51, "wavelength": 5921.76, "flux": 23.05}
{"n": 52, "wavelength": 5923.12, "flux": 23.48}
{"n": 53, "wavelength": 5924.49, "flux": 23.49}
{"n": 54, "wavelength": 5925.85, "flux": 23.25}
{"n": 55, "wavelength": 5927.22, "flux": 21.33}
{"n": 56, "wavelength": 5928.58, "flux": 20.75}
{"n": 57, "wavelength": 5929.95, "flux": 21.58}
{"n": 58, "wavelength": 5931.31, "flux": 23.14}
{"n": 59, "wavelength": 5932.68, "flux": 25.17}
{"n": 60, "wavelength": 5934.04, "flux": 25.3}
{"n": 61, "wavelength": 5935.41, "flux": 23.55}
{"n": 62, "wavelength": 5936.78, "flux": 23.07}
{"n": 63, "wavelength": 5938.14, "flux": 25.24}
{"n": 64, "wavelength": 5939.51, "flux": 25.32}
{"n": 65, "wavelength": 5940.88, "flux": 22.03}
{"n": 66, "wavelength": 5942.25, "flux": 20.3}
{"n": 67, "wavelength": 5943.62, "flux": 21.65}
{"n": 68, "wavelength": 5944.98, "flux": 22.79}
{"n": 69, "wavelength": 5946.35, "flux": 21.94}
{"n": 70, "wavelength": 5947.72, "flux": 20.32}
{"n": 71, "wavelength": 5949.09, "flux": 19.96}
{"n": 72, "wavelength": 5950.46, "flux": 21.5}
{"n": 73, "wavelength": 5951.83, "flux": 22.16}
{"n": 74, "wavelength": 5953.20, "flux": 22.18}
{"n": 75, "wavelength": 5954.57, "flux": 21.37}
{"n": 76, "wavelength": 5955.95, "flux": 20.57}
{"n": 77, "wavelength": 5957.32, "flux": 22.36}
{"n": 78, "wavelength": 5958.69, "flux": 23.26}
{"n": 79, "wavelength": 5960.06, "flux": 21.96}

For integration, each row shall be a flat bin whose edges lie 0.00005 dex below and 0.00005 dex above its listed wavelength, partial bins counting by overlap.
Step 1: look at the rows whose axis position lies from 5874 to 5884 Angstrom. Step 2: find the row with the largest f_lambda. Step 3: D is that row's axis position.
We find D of 5875.58 Angstrom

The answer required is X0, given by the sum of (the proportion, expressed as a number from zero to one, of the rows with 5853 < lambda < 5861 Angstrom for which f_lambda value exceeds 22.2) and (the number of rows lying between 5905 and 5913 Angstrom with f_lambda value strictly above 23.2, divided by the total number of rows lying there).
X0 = 0.3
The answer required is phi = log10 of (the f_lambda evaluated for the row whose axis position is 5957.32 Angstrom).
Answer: 1.35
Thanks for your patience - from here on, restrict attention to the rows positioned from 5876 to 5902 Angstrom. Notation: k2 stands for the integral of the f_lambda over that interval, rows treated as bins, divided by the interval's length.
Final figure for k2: 21.3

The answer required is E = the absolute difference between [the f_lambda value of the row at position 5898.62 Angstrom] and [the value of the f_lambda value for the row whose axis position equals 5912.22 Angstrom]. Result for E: 1.2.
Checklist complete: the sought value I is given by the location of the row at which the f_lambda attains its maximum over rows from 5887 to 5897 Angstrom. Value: 5891.84 Angstrom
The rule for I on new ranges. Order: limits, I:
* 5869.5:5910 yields 5875.58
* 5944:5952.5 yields 5944.98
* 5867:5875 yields 5870.17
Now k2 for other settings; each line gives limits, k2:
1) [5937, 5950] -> 22.2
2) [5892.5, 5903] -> 19.8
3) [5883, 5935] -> 21.4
